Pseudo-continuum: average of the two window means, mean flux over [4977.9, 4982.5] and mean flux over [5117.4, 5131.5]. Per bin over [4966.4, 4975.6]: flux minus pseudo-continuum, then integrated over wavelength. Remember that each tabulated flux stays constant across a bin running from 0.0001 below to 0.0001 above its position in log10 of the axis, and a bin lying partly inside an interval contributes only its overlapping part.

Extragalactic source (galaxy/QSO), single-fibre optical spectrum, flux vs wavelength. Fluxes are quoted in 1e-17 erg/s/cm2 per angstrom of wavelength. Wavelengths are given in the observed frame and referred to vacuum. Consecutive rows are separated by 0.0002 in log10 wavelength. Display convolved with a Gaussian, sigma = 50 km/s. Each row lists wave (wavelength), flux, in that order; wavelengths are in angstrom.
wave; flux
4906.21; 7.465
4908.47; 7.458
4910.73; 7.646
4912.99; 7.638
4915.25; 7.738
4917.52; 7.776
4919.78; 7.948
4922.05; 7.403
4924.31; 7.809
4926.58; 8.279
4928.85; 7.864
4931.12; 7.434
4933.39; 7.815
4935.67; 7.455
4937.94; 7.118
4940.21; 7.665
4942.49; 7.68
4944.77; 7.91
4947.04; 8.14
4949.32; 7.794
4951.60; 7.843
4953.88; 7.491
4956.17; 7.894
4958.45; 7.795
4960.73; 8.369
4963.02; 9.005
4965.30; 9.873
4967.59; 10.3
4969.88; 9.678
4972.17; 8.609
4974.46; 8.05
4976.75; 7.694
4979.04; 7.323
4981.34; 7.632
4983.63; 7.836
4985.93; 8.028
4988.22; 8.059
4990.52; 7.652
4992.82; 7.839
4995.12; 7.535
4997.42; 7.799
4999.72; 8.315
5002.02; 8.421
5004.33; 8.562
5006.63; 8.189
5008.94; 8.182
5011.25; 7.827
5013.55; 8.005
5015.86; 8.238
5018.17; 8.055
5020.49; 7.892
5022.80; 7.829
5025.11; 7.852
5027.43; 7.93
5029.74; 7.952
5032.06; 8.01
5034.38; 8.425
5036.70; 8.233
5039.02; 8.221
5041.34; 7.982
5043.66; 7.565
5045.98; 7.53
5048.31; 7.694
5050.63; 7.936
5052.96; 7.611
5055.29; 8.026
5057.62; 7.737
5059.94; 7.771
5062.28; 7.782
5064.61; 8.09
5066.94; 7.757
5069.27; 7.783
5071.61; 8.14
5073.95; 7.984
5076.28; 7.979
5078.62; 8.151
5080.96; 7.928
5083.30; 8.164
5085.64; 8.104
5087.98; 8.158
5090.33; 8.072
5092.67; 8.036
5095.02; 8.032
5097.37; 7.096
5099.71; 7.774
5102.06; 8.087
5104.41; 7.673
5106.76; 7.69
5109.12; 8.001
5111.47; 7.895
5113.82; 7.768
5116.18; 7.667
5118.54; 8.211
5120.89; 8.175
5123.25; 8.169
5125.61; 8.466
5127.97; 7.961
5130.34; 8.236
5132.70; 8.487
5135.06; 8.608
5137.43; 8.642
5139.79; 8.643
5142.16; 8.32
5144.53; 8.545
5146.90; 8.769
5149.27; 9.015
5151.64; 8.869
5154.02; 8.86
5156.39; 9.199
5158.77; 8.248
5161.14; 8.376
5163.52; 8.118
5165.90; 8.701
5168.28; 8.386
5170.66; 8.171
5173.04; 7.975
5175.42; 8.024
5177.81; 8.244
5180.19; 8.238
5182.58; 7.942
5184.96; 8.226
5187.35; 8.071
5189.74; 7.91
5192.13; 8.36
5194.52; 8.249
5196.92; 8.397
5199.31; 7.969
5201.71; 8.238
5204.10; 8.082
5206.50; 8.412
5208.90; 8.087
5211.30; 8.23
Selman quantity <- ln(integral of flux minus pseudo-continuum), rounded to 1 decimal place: 2.5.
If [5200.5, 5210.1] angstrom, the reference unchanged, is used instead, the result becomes 1.3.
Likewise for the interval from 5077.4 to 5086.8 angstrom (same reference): 0.8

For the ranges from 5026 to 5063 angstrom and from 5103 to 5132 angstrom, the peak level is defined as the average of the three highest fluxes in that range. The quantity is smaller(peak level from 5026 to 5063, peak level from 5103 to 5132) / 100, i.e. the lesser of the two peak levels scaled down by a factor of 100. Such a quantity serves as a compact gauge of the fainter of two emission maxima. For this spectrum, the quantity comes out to 0.0829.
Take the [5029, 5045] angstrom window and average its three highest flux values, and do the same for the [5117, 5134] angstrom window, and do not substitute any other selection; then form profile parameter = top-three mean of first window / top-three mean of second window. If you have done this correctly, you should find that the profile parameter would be 0.99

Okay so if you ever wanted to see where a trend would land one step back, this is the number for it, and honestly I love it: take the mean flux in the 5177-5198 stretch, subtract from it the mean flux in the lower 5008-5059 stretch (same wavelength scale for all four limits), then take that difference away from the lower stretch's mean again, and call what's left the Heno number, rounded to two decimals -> 7.70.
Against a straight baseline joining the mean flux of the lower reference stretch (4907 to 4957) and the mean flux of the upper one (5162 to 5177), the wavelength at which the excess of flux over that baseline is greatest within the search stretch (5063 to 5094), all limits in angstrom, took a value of 5071.61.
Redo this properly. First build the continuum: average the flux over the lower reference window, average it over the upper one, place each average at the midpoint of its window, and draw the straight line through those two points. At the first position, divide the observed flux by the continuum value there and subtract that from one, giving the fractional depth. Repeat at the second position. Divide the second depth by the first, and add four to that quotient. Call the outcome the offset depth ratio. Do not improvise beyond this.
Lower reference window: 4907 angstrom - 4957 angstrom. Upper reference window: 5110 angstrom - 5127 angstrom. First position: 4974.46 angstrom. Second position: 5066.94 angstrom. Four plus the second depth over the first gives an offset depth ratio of 3.2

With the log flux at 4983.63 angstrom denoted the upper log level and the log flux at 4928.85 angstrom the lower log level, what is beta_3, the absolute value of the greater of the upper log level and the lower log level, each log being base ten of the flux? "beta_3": 0.896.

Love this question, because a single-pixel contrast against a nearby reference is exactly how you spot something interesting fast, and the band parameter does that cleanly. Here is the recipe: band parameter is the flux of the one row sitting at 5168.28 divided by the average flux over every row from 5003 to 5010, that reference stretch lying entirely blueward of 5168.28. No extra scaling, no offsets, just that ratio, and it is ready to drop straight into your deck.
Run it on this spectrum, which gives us 1.01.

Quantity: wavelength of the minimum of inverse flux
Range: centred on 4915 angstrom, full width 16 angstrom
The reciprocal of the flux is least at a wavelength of 4919.78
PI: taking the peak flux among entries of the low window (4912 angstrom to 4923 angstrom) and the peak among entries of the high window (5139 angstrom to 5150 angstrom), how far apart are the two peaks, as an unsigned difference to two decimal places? 1.07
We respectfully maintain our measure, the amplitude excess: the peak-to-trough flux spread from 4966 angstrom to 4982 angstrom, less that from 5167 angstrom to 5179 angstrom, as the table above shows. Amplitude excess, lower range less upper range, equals 2.57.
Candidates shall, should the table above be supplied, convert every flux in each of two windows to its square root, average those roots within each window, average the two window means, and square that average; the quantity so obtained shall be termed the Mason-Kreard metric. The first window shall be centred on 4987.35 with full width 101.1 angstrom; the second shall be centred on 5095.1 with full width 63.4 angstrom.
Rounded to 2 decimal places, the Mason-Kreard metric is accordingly 8.03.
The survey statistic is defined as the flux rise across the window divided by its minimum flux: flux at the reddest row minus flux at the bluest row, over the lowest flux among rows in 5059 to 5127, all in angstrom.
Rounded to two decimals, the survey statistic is 0.10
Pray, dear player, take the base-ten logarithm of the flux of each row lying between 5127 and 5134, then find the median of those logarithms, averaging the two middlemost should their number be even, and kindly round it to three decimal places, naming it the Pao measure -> 0.916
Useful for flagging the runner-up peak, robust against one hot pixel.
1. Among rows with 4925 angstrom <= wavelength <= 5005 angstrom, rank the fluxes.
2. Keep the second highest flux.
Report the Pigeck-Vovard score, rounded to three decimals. 9.873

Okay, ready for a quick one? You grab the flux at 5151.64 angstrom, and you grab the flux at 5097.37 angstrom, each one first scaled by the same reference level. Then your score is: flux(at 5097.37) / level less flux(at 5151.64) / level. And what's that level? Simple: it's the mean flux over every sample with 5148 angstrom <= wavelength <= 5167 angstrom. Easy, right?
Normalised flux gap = -0.20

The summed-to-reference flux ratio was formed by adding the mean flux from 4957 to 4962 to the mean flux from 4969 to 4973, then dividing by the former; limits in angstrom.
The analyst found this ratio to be 2.13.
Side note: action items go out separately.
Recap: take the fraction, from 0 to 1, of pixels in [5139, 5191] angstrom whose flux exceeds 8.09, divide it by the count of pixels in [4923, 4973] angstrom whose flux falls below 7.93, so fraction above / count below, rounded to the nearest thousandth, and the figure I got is 0.055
